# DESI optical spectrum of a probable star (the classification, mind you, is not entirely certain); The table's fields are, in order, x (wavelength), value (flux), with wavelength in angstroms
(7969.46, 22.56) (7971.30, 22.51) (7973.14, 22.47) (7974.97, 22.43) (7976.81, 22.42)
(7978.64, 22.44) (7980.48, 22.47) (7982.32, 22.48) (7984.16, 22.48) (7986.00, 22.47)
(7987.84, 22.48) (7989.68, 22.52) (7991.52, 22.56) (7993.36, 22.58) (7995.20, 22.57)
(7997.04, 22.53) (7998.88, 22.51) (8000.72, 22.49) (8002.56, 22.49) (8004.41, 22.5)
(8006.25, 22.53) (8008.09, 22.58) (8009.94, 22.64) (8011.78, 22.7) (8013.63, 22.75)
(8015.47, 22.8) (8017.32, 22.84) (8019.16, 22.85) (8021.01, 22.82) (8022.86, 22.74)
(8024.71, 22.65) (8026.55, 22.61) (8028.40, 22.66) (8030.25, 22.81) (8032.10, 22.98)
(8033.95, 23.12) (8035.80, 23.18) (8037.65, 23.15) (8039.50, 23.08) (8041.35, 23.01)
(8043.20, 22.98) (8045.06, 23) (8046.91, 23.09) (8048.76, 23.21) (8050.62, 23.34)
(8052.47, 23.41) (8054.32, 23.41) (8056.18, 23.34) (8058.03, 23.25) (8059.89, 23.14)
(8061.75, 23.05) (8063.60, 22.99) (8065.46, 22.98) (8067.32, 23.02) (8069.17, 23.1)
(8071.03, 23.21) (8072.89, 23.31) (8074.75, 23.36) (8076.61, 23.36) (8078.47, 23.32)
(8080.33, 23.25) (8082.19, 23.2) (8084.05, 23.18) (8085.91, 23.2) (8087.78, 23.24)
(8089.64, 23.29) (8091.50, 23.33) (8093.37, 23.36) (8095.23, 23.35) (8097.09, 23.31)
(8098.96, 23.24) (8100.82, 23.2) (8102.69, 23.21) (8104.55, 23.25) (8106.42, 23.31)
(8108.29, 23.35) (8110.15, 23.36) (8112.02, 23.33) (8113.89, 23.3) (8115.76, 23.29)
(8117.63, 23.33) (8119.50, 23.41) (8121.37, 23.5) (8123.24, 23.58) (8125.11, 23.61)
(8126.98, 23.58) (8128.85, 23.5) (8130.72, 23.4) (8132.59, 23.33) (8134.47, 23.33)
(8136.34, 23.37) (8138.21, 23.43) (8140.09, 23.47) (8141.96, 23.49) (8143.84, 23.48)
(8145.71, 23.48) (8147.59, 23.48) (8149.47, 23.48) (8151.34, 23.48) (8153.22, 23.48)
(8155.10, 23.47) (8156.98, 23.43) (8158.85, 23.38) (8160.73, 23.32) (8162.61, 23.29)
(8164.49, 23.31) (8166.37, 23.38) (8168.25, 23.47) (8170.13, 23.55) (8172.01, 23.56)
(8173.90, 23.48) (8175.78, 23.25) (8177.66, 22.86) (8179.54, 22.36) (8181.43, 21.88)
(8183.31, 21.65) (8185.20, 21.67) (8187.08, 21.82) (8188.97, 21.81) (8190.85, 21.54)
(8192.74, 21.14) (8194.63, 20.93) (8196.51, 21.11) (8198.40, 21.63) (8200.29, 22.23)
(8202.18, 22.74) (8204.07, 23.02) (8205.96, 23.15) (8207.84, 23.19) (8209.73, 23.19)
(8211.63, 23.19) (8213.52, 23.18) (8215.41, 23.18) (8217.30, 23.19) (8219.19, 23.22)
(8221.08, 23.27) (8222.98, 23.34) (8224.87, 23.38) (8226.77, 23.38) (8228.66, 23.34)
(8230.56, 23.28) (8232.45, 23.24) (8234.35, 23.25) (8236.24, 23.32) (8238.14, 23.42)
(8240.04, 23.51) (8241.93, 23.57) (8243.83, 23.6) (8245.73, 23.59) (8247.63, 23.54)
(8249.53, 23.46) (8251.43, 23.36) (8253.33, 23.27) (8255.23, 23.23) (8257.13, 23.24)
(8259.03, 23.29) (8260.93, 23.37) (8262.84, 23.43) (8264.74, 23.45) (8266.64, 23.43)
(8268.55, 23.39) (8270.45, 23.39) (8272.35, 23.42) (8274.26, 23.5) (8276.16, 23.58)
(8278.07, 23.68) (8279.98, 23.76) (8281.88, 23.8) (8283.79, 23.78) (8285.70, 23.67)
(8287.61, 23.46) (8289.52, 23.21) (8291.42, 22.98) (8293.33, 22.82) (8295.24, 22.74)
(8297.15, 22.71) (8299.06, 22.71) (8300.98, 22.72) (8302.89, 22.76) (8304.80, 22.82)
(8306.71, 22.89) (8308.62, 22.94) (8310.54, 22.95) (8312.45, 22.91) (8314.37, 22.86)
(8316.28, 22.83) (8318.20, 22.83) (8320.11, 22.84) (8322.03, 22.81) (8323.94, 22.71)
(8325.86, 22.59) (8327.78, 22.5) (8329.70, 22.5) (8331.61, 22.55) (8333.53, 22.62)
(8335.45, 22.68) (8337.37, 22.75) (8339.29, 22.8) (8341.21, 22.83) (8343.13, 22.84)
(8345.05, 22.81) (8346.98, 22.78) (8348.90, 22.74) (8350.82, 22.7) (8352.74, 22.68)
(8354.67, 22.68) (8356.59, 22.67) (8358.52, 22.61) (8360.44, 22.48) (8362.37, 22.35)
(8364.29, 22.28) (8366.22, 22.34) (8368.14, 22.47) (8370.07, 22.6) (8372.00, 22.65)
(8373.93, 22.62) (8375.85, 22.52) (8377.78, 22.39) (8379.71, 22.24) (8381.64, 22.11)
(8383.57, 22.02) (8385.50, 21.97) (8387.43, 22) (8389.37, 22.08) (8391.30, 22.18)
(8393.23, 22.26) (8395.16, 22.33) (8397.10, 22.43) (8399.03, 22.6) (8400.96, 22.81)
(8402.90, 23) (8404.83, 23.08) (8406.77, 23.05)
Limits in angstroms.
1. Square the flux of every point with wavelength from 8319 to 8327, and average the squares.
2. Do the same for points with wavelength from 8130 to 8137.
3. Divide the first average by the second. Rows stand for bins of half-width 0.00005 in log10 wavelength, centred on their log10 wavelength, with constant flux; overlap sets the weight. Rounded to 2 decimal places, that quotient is 0.95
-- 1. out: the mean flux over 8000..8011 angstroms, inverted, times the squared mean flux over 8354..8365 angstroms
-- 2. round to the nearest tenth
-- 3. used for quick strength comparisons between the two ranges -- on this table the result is 22.5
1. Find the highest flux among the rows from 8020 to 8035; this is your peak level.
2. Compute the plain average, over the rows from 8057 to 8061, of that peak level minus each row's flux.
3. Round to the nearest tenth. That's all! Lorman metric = -0.1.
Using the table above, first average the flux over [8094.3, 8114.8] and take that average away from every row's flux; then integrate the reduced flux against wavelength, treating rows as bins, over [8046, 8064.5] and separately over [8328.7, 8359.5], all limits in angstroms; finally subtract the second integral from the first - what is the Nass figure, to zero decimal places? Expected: 17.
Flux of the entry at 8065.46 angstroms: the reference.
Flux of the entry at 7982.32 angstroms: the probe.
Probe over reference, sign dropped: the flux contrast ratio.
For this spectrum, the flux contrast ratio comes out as 0.98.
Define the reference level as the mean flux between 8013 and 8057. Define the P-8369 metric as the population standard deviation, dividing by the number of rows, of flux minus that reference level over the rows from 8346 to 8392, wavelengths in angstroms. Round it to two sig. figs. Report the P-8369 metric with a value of 0.25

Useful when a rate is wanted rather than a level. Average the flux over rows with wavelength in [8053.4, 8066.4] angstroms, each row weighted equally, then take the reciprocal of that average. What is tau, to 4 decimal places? 0.0432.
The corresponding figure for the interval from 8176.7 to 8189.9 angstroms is 0.0454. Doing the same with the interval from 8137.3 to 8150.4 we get 0.0426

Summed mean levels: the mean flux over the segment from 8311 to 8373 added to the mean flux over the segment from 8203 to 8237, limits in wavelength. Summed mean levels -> 45.9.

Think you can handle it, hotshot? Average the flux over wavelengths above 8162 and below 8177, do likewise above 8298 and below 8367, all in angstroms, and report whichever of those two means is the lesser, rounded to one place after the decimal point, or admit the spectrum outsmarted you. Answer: 22.7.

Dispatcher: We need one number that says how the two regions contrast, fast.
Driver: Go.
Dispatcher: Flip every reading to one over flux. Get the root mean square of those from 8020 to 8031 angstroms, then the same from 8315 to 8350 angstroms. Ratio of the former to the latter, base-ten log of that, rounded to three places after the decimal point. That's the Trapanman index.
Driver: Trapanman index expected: 0.000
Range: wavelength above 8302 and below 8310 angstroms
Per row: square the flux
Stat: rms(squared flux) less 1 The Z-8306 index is 521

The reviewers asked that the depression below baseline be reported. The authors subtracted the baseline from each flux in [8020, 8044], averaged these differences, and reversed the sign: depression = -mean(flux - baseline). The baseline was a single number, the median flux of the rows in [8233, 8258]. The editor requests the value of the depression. 0.51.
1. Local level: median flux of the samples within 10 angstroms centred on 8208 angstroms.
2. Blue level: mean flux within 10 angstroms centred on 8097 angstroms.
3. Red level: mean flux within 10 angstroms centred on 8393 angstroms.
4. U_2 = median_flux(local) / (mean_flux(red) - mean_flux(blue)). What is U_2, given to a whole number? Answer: -22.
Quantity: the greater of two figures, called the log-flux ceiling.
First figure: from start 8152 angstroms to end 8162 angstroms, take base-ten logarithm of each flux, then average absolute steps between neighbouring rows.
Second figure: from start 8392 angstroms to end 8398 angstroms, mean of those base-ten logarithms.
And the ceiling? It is 1.35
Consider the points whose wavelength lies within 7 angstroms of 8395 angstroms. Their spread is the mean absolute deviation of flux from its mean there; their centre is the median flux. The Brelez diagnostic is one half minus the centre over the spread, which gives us -113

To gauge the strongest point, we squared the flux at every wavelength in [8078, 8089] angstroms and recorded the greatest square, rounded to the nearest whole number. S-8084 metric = 544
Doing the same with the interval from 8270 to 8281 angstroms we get 565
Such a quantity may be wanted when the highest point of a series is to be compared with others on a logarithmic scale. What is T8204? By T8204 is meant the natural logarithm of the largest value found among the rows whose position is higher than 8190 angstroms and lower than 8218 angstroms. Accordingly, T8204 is 3.14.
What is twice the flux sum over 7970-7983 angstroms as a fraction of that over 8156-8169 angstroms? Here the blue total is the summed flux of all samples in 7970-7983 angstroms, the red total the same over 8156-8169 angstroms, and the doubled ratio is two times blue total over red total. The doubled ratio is 1.92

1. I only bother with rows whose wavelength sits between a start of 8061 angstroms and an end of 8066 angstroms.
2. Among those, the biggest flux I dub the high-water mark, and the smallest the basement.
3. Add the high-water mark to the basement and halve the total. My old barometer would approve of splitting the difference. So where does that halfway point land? 23.0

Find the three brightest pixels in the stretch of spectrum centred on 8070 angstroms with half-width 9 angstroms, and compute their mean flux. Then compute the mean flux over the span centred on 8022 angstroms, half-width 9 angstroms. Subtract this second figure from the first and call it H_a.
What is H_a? 0.59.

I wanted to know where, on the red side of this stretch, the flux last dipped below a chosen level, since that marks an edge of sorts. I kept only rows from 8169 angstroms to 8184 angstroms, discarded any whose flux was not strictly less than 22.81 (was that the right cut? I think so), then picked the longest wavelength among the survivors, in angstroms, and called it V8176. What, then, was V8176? 8183.31 angstroms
